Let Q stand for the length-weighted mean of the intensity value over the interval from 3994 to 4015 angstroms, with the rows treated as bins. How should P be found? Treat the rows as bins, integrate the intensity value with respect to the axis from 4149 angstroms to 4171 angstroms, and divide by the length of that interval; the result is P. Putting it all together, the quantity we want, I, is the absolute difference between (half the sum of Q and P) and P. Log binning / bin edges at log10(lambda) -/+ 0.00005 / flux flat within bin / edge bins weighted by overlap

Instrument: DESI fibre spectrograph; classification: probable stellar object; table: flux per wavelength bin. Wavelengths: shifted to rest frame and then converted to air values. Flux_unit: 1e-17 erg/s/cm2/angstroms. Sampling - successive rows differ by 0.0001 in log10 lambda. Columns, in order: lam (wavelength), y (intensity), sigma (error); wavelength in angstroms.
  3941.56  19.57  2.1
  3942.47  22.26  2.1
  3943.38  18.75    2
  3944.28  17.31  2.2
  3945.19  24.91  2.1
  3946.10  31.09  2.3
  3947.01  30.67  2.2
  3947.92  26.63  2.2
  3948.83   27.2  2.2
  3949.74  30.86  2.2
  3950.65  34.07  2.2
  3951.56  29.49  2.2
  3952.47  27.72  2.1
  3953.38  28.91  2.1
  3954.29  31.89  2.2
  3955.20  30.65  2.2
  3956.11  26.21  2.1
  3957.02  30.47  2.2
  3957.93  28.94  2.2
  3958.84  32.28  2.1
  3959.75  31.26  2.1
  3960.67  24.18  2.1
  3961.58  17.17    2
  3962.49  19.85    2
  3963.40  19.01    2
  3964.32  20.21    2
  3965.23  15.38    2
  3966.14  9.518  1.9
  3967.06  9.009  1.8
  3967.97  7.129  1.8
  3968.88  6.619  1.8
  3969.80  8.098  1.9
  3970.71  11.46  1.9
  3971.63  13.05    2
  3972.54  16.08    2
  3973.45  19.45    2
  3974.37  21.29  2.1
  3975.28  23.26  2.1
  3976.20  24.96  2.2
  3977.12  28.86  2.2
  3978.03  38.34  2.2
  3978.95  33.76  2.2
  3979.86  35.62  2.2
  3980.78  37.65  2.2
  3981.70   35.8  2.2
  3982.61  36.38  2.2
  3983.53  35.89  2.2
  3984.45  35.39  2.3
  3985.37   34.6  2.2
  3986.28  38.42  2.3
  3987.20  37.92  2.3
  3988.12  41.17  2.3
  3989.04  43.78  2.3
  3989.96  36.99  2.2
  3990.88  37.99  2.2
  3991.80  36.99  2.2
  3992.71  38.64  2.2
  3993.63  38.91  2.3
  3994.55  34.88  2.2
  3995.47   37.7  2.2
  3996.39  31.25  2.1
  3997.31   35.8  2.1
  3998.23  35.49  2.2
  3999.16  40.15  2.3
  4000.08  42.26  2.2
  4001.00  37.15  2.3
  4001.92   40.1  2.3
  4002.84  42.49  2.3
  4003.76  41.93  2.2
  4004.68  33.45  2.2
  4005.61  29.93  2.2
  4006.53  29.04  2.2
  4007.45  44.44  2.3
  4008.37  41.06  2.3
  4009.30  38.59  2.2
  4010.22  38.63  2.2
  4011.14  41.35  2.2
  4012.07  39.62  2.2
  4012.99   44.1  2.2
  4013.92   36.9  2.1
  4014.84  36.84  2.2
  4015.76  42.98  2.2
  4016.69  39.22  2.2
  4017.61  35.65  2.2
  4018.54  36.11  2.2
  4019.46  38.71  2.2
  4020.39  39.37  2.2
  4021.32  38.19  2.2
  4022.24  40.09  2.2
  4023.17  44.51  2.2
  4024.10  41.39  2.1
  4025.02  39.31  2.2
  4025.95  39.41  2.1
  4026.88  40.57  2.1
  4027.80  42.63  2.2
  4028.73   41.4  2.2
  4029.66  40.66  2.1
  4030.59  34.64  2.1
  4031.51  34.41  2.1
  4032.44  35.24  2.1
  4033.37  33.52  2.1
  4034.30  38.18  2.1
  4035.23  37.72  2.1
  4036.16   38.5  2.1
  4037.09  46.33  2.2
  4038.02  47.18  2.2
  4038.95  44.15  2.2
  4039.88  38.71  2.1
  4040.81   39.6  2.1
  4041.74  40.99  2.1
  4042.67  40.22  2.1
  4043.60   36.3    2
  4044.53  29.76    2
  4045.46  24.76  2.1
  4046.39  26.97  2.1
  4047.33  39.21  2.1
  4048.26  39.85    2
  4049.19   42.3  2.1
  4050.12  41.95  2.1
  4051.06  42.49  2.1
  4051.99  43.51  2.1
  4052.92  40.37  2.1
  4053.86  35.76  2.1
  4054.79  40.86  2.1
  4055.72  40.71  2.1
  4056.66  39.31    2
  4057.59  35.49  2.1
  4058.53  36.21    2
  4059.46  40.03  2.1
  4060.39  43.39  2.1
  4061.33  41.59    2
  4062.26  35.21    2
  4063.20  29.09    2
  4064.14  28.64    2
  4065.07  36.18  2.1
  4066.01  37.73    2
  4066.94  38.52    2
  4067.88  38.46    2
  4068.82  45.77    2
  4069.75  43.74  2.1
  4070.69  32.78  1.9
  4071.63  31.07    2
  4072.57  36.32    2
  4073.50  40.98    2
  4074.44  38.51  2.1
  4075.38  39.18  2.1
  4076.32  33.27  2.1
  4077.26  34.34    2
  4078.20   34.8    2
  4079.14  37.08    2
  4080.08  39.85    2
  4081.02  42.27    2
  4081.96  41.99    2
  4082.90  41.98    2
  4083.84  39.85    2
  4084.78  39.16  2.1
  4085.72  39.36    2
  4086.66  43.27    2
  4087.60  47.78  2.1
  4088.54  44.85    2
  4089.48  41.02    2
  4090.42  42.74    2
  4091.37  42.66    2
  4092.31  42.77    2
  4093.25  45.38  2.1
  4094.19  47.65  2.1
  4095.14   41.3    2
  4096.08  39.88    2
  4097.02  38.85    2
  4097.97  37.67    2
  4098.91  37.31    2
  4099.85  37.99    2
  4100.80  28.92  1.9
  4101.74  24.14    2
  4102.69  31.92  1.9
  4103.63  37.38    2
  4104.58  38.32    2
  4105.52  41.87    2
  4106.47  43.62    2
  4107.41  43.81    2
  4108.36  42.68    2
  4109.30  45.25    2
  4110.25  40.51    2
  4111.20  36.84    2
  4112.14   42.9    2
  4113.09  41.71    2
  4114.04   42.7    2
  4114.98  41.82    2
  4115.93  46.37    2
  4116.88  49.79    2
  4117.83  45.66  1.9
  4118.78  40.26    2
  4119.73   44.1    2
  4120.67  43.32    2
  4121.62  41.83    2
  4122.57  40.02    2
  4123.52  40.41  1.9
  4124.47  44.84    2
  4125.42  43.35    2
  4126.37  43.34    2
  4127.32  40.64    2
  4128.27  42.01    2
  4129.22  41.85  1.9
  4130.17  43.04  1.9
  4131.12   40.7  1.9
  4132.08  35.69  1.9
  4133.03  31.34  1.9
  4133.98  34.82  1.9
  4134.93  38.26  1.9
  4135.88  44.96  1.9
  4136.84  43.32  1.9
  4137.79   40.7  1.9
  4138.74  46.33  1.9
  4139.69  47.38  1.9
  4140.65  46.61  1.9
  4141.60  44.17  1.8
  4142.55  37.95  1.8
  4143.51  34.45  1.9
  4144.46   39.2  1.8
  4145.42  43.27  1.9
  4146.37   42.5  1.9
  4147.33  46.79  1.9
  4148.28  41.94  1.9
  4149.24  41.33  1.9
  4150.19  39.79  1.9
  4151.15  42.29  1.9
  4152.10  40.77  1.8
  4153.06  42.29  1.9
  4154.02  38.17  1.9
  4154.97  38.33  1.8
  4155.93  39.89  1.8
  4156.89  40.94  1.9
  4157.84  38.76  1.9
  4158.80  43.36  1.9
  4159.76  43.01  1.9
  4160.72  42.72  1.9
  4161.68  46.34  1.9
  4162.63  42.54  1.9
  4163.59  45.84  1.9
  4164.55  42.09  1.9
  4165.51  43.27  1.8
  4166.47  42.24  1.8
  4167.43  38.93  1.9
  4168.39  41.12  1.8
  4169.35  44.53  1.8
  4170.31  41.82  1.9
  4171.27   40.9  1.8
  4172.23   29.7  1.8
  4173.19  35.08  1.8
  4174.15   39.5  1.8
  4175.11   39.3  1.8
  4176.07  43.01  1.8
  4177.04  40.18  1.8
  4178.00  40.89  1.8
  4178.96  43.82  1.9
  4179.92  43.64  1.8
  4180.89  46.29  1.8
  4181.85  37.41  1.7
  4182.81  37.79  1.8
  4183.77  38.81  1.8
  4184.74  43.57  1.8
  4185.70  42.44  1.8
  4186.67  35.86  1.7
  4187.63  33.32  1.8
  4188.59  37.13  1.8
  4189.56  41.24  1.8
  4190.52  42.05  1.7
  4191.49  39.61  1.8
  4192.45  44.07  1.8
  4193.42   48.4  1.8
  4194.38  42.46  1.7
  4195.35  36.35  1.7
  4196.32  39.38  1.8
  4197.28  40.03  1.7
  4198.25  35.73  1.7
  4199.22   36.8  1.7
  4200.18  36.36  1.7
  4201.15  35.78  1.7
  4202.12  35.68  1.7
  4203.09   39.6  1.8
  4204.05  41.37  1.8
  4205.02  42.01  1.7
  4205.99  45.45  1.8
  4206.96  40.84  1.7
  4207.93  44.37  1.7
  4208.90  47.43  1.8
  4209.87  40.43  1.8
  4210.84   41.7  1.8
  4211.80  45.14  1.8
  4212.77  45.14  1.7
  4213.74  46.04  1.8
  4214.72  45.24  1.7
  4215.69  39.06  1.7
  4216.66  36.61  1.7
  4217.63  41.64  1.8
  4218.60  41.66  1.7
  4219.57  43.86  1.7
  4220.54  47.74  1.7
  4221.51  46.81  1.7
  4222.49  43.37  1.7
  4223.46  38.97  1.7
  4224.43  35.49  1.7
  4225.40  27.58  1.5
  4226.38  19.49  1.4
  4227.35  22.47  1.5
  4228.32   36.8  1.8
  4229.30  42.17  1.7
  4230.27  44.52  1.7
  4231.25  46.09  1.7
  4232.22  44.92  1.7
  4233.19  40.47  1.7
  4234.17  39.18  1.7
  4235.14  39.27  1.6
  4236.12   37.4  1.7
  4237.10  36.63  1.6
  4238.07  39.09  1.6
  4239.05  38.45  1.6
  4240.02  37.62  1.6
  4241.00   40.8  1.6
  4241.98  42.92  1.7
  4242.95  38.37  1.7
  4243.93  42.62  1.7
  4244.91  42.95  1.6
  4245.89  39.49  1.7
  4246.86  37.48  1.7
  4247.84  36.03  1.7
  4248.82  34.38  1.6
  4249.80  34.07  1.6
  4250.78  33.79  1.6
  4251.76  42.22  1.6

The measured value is 1.9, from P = 41.8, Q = 38.0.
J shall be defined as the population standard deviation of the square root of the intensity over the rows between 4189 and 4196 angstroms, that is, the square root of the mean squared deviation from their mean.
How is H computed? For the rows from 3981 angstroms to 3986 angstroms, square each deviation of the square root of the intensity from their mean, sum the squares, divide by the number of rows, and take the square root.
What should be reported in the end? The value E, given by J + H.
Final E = 0.32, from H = 0.05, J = 0.27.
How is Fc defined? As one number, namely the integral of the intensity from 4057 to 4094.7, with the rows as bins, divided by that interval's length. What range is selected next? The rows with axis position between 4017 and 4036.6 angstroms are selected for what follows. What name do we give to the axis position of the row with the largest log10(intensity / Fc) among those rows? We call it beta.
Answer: 4023.17 angstroms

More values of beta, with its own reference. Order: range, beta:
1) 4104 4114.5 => 4109.30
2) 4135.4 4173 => 4139.69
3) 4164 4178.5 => 4169.35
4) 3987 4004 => 3989.04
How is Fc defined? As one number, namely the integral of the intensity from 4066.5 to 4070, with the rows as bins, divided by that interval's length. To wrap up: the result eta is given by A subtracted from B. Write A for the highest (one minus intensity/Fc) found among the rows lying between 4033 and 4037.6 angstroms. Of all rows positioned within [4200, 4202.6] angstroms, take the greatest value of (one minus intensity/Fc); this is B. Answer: -0.05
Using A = 0.19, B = 0.14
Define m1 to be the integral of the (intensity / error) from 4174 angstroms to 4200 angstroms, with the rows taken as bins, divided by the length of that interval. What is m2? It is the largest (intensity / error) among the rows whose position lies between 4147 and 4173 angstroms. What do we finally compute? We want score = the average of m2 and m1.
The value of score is 24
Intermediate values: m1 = 23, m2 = 24.7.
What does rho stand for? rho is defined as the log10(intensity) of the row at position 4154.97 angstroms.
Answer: 1.584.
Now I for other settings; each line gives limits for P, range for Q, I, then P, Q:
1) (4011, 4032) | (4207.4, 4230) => 0.3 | 39.4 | 40.0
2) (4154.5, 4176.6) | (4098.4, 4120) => 0.4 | 41.0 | 40.2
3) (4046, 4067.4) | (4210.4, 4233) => 1.0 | 38.1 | 40.1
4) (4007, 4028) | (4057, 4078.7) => 1.5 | 40.0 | 37.0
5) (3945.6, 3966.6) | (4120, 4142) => 7.7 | 26.2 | 41.7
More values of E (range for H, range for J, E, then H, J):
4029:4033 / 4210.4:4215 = 0.32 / 0.21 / 0.11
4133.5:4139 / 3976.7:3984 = 0.55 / 0.31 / 0.24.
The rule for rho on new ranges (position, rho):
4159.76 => 1.634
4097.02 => 1.589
